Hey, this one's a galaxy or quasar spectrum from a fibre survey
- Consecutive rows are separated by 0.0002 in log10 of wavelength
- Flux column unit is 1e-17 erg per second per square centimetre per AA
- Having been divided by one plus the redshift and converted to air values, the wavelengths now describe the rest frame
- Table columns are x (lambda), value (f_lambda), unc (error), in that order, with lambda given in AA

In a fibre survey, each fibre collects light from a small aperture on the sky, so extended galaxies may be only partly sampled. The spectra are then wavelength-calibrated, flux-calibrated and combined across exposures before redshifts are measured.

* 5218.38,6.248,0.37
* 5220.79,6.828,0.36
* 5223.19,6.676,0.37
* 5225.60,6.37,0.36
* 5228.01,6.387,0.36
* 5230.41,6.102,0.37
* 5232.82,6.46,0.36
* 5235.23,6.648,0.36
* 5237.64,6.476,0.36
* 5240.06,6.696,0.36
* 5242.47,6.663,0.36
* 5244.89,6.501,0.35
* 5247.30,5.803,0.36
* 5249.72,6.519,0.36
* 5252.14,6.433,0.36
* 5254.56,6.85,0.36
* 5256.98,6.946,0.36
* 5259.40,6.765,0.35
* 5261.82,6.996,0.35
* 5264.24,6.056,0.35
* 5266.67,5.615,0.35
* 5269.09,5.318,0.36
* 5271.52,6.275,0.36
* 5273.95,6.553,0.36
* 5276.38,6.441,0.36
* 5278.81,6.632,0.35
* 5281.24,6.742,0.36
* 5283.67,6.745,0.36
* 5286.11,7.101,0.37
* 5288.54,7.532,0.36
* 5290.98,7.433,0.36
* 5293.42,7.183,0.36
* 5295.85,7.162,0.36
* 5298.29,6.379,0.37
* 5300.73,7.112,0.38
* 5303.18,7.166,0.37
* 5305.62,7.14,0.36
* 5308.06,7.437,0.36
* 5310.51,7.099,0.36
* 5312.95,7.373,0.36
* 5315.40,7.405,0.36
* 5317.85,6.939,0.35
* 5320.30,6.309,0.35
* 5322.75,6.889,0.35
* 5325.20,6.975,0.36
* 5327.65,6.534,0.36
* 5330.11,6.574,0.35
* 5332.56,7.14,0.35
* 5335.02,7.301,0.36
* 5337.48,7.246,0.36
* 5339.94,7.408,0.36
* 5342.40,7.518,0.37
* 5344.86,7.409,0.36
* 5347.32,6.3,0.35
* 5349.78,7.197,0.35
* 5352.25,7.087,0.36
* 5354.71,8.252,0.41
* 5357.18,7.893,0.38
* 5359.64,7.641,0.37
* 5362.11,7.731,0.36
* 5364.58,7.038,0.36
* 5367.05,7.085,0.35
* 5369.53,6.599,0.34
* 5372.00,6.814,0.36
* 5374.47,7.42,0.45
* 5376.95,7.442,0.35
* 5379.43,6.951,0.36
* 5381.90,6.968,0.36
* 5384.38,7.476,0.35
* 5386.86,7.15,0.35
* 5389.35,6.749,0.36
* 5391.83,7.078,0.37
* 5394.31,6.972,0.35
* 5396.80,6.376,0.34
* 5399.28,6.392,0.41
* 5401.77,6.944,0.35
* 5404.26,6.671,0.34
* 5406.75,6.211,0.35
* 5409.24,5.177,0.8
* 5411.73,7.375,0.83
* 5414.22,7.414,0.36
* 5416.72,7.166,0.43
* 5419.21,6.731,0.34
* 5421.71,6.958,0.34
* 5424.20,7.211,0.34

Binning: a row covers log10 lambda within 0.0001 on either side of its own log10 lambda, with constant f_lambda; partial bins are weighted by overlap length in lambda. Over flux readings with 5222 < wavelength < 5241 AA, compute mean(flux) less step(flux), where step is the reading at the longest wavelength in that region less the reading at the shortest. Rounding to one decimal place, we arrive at 6.5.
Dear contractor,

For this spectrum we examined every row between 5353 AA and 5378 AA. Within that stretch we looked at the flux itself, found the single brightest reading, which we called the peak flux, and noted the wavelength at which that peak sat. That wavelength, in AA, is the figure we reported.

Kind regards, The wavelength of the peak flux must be 5354.71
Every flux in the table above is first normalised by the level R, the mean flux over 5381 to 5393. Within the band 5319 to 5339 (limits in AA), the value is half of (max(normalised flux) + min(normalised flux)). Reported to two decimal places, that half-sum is 0.96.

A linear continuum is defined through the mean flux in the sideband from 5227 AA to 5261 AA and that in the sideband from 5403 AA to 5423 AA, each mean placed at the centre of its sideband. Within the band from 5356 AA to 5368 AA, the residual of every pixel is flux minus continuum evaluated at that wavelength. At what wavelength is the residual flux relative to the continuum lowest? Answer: 5364.58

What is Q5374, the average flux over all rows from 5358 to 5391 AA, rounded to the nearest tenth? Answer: 7.2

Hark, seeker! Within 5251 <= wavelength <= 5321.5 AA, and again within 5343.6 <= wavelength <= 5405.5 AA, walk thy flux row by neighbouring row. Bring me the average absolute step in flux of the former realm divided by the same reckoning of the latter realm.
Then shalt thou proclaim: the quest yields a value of 0.80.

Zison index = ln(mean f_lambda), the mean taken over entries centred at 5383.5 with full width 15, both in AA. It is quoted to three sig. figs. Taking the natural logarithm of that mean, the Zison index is 1.96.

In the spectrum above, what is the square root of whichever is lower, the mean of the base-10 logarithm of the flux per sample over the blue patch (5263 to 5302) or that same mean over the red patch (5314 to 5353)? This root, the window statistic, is 0.906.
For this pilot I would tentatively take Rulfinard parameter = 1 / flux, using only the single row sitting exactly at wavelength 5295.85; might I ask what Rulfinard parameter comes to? 0.14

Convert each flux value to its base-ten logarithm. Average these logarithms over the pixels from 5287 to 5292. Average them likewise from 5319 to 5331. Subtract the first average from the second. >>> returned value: -0.05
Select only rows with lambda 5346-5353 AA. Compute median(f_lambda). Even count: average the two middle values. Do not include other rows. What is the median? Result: 7.09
